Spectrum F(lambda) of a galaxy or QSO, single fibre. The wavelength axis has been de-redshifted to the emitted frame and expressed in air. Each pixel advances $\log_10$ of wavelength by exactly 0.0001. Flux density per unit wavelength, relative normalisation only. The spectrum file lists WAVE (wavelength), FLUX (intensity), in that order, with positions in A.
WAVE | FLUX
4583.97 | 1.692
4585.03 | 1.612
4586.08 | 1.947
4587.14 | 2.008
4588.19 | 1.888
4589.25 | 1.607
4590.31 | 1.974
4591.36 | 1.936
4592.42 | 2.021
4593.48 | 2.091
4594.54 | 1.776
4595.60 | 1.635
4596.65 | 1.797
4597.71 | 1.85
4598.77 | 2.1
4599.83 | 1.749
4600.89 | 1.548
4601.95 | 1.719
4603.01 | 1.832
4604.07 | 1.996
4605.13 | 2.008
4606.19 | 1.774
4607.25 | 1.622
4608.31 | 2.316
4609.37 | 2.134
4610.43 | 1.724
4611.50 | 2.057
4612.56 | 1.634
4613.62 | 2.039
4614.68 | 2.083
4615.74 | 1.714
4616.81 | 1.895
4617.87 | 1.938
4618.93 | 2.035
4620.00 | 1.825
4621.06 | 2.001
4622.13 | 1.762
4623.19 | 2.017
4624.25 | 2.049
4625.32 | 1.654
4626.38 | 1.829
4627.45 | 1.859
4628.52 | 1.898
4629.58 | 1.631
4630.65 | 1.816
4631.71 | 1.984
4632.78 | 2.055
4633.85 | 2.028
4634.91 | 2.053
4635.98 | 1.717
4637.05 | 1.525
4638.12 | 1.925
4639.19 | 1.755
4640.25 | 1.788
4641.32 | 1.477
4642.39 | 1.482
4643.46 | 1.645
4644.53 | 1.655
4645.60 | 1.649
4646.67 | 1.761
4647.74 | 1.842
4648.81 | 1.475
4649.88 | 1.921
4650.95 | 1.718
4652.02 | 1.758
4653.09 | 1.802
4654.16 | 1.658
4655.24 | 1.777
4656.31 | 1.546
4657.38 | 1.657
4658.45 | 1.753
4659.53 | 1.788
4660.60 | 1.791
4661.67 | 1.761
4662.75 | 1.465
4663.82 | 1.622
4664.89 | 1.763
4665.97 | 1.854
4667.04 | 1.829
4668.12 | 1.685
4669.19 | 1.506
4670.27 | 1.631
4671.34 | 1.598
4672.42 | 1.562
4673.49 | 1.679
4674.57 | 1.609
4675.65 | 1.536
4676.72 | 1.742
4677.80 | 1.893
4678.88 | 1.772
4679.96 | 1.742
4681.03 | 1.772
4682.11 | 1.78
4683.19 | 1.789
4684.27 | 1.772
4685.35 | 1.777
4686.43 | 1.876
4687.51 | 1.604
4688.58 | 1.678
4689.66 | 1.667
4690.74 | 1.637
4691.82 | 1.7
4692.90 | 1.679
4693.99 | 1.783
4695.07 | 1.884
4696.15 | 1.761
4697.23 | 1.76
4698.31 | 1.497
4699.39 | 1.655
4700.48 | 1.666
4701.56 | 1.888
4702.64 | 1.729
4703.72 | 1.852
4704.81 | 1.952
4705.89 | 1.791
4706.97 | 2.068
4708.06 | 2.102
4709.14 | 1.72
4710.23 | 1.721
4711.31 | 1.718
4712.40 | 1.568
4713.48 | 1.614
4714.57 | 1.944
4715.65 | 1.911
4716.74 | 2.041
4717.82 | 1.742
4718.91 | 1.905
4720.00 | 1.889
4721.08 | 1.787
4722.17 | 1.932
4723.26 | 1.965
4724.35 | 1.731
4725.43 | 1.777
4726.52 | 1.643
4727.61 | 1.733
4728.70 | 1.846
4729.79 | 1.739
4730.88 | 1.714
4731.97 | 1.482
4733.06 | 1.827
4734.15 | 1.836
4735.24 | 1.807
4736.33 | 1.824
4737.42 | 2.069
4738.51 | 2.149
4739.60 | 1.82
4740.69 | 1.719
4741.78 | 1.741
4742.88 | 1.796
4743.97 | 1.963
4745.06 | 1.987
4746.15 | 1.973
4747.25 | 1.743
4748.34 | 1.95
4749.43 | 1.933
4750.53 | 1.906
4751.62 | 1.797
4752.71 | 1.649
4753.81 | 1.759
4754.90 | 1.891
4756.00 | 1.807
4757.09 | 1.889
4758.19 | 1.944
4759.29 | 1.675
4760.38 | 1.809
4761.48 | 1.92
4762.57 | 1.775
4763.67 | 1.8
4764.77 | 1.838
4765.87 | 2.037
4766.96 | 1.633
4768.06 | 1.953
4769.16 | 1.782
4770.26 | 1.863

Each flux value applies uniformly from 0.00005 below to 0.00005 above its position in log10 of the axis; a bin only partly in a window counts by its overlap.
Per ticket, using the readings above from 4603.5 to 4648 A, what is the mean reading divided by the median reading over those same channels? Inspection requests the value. 1.01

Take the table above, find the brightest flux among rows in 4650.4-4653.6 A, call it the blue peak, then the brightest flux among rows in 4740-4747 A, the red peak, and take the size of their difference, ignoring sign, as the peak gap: 0.185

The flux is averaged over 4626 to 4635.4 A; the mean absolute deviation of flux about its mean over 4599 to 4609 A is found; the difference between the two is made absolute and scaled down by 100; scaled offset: 0.0173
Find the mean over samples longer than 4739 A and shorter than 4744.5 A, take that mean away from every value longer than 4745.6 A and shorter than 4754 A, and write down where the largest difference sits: 4746.15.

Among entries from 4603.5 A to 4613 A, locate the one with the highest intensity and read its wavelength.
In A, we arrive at 4608.31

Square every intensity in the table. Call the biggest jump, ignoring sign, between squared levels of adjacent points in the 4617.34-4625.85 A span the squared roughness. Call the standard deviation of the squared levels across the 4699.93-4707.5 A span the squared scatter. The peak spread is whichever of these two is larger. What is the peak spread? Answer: 1.5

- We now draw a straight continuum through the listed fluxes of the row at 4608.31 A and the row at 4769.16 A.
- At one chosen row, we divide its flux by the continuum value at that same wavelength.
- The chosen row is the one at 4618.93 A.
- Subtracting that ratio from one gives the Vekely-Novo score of 0.11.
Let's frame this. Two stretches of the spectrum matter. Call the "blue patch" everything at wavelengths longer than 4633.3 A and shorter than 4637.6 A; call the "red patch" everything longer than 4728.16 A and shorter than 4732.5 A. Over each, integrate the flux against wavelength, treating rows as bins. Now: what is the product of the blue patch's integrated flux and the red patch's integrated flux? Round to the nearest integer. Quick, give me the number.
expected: 58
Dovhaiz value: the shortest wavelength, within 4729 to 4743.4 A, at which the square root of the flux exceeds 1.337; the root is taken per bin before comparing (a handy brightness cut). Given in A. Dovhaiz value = 4733.06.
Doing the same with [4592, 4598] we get 4592.42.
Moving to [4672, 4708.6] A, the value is 4677.80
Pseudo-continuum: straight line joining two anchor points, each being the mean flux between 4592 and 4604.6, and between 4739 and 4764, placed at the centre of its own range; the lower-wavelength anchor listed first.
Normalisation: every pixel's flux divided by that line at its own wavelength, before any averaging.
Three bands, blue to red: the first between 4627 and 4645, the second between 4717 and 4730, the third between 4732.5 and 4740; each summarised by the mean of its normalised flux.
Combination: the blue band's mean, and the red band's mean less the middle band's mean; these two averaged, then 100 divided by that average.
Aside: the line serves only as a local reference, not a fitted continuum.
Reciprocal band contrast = 196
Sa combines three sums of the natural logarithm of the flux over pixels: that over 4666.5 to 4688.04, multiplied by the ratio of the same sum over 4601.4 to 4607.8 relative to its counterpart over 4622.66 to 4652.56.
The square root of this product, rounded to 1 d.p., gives 1.5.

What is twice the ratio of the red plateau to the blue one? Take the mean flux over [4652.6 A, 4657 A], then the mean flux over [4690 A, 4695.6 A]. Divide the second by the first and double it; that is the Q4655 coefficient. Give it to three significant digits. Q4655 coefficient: 2.05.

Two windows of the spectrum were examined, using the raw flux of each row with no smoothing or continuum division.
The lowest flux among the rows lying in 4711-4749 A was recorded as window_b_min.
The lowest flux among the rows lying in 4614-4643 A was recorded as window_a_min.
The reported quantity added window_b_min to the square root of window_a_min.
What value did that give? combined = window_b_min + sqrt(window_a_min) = 2.70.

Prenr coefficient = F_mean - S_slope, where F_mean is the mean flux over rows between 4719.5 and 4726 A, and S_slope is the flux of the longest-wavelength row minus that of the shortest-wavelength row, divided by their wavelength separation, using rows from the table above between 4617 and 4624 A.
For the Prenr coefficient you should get 1.83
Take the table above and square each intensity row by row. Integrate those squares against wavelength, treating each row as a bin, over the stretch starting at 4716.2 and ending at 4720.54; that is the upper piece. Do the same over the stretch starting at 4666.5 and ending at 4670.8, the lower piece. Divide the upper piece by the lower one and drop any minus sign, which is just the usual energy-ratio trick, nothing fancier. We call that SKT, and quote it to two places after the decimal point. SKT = 1.31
